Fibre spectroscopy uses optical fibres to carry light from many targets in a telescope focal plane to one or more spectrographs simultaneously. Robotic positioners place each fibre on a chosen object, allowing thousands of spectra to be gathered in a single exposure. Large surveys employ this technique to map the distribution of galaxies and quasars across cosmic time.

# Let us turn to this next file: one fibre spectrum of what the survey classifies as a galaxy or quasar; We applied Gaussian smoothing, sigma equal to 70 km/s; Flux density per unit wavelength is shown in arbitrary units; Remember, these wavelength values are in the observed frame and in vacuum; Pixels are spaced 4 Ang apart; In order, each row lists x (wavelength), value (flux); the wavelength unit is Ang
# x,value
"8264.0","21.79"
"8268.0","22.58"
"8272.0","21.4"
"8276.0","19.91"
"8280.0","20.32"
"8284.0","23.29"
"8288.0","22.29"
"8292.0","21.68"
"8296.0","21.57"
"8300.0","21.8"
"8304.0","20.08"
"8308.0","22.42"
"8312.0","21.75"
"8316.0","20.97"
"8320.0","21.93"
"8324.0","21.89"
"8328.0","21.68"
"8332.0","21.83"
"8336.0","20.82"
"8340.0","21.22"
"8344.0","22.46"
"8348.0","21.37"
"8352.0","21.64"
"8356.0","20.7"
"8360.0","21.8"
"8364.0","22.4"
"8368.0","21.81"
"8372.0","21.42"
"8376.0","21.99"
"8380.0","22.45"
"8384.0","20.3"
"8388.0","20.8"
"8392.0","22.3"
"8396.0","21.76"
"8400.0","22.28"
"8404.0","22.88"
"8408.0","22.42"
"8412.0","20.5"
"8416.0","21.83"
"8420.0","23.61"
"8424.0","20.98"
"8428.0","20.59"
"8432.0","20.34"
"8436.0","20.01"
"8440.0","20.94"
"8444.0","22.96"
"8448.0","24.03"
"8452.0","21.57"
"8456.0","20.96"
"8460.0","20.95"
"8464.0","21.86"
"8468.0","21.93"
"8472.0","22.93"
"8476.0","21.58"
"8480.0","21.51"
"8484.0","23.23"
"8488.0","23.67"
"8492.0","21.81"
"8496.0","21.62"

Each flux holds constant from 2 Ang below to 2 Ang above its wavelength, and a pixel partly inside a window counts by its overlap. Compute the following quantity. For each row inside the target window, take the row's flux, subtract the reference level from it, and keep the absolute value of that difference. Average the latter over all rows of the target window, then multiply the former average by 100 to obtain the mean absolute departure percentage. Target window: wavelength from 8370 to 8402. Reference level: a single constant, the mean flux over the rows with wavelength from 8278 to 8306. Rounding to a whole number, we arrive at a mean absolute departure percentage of 64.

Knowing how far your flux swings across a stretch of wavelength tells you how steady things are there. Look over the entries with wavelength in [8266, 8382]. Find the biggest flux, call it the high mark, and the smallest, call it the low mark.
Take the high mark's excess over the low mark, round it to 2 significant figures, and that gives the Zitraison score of 3.4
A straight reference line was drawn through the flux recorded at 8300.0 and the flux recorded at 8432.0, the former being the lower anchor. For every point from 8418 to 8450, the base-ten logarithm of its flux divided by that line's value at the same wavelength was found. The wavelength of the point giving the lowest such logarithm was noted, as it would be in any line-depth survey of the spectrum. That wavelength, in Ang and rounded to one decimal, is 8436.0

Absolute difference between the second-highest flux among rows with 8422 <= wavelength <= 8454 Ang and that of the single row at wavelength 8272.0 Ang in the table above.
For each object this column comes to 1.6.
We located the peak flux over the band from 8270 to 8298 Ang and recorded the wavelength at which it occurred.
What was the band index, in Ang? 8284.0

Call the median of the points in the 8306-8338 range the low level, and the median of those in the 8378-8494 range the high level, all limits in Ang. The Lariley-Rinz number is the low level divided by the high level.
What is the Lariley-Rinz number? 0.999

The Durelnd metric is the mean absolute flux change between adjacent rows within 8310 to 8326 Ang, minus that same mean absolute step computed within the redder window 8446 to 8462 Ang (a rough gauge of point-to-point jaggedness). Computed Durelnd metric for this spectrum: -0.43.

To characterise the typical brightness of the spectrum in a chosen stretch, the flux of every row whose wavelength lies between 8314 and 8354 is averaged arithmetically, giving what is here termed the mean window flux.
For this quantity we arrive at 21.6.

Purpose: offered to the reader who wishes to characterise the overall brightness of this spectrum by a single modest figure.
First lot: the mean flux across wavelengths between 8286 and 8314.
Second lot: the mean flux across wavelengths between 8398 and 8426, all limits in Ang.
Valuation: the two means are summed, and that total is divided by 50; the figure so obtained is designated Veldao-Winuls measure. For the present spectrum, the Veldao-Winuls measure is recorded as 0.875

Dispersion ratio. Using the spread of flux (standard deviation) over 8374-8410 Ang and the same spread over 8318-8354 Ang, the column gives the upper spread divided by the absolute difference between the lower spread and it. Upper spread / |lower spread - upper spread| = 2.3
